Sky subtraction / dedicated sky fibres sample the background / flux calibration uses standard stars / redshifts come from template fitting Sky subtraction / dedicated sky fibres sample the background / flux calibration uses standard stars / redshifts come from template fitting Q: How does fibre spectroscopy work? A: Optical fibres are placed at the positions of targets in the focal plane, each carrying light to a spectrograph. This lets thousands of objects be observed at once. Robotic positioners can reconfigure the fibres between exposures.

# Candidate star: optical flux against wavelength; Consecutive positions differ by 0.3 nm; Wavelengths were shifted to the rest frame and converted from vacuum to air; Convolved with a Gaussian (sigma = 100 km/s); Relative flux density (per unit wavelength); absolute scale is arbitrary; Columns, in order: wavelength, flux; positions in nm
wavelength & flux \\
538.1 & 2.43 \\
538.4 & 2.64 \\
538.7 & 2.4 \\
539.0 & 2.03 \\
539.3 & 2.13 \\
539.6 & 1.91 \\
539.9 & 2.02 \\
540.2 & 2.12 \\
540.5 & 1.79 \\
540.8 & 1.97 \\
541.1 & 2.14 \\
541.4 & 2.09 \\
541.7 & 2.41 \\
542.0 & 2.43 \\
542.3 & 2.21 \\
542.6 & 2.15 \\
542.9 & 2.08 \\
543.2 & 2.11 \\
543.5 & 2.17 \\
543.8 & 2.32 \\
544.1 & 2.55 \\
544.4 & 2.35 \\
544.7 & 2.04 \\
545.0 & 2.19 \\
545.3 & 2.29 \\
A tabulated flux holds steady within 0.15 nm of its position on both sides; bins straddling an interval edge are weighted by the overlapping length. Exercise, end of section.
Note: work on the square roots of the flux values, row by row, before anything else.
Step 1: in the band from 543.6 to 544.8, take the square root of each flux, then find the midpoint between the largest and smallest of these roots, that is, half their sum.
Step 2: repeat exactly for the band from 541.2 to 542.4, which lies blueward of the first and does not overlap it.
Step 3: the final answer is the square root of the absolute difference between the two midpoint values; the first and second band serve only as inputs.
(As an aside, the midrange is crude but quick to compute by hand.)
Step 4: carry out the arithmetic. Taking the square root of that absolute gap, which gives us 0.10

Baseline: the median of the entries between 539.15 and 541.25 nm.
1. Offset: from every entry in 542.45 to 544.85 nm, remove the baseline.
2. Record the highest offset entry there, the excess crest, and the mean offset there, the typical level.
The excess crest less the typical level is 0.33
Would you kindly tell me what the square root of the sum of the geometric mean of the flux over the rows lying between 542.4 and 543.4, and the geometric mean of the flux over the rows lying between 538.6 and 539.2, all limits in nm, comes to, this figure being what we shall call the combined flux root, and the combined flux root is 2.08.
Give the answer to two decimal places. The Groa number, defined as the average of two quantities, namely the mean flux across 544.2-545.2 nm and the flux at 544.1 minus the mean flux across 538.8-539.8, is 1.36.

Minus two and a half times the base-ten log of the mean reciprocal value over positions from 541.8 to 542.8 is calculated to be 0.88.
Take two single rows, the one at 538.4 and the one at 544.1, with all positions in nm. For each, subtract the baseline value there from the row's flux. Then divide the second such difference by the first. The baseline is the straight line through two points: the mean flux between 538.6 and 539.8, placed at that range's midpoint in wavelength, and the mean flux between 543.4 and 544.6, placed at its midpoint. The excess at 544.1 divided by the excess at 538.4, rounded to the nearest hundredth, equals 0.35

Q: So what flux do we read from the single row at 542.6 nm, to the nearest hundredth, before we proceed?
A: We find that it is 2.15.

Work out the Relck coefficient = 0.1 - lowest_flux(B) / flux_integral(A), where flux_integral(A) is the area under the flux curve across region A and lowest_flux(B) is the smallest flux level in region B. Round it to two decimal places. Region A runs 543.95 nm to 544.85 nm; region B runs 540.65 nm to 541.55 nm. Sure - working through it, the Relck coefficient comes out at -0.85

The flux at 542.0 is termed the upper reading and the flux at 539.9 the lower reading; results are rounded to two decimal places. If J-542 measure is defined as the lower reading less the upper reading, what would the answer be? -0.41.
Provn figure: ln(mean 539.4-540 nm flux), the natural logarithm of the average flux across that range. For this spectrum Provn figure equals 0.68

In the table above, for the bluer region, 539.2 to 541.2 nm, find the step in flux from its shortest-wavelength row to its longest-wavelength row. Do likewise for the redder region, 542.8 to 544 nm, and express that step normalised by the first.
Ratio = 24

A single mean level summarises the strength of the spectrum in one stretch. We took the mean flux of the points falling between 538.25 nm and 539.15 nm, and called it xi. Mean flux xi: 2.4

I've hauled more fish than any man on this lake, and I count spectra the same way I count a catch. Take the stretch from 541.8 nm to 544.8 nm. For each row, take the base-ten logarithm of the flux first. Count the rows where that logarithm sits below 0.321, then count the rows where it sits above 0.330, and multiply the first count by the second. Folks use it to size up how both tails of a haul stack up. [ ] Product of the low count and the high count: 14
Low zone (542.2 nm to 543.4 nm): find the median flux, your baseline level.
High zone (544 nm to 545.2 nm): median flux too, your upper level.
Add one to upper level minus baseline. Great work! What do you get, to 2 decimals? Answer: 1.14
